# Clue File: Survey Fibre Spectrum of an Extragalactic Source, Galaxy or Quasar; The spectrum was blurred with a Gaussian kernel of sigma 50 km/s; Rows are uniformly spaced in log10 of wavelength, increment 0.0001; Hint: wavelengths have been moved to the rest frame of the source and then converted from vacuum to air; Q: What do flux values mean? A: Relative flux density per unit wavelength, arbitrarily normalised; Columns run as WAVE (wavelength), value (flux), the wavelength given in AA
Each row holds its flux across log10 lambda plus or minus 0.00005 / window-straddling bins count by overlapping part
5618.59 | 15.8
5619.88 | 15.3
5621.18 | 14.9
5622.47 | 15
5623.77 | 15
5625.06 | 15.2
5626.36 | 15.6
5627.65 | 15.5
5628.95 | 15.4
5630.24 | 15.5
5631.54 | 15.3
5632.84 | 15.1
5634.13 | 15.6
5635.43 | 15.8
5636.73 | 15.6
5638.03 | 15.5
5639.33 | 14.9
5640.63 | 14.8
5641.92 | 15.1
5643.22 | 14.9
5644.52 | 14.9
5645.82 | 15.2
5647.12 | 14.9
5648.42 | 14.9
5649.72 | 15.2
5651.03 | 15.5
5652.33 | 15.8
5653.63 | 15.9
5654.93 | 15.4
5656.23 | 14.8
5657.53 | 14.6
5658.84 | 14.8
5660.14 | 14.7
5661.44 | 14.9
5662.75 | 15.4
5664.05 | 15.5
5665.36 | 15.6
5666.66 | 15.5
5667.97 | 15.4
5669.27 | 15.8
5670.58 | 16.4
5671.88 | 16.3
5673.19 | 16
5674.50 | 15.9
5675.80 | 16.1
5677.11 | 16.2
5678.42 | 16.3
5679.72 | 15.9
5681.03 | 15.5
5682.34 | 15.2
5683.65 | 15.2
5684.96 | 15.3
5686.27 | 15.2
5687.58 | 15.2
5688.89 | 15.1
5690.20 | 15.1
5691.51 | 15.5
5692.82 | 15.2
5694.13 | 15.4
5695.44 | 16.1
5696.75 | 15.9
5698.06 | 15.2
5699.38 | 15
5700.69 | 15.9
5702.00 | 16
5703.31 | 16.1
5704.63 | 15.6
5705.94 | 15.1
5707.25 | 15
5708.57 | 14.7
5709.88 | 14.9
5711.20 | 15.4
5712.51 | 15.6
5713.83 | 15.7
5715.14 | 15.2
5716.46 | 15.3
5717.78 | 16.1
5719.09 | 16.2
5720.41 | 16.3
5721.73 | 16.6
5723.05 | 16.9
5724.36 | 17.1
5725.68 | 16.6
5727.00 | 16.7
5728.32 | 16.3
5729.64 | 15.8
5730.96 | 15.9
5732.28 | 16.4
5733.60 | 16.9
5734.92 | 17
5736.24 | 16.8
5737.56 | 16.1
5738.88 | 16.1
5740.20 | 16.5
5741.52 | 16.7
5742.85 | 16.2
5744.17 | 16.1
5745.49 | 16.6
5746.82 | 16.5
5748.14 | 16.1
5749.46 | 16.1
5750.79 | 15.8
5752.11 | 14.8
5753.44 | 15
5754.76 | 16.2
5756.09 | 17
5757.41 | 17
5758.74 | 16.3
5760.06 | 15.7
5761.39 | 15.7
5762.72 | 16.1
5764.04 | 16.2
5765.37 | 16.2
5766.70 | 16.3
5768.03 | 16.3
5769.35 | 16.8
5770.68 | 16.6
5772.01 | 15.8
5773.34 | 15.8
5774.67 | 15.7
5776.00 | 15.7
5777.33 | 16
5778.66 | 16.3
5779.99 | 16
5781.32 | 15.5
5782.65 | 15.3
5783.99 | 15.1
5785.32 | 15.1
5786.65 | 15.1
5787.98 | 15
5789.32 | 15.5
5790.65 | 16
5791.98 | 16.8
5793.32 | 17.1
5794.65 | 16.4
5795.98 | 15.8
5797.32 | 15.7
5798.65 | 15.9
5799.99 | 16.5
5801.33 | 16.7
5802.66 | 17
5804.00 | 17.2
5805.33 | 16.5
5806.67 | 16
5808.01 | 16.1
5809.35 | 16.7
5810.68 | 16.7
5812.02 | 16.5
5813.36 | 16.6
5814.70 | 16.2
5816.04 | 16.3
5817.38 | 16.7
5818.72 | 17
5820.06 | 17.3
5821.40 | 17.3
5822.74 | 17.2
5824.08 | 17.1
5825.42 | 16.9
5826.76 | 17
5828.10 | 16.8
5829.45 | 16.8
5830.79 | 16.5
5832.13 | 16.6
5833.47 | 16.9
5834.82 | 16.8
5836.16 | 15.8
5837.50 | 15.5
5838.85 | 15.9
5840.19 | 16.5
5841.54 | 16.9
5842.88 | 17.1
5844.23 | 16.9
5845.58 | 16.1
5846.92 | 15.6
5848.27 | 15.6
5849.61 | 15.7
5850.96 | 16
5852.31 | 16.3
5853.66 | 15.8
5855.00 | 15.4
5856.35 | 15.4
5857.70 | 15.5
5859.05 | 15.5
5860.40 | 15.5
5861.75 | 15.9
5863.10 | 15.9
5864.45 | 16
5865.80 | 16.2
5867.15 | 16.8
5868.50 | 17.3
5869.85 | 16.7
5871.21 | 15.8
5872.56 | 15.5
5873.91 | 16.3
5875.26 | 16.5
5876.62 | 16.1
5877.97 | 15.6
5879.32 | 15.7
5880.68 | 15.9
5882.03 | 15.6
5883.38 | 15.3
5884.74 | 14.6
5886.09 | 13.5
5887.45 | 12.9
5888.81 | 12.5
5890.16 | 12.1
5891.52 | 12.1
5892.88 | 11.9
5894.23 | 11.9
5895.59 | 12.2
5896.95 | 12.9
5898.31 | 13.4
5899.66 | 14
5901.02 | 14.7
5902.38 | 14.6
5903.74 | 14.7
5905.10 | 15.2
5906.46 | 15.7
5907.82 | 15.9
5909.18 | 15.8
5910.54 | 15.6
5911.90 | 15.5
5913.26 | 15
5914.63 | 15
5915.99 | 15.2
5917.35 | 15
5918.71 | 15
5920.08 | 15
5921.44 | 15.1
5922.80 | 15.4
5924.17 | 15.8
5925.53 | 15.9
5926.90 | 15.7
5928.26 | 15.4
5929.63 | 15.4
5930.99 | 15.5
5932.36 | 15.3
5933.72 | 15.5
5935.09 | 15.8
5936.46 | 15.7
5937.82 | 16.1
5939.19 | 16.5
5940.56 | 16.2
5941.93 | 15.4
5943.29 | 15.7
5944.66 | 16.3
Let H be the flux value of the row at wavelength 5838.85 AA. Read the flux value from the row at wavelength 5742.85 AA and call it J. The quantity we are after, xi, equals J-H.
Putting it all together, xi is 0.30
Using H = 15.9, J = 16.2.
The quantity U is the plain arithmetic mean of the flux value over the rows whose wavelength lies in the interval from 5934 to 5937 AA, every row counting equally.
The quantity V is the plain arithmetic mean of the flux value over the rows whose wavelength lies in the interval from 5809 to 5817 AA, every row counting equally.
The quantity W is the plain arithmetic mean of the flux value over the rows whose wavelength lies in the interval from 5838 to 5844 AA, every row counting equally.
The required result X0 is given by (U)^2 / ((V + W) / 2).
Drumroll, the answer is 15.0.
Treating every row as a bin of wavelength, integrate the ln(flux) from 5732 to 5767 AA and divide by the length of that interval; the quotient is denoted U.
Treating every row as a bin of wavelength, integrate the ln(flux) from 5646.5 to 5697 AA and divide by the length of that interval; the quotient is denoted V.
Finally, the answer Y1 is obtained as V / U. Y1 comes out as 0.98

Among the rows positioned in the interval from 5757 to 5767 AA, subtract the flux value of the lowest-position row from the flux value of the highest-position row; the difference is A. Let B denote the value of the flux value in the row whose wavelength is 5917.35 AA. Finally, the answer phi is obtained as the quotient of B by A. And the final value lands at -21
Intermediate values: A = -0.7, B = 15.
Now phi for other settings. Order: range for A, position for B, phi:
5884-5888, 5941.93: -9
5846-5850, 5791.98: 168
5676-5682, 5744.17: -23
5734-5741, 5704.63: -31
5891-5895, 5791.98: -84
